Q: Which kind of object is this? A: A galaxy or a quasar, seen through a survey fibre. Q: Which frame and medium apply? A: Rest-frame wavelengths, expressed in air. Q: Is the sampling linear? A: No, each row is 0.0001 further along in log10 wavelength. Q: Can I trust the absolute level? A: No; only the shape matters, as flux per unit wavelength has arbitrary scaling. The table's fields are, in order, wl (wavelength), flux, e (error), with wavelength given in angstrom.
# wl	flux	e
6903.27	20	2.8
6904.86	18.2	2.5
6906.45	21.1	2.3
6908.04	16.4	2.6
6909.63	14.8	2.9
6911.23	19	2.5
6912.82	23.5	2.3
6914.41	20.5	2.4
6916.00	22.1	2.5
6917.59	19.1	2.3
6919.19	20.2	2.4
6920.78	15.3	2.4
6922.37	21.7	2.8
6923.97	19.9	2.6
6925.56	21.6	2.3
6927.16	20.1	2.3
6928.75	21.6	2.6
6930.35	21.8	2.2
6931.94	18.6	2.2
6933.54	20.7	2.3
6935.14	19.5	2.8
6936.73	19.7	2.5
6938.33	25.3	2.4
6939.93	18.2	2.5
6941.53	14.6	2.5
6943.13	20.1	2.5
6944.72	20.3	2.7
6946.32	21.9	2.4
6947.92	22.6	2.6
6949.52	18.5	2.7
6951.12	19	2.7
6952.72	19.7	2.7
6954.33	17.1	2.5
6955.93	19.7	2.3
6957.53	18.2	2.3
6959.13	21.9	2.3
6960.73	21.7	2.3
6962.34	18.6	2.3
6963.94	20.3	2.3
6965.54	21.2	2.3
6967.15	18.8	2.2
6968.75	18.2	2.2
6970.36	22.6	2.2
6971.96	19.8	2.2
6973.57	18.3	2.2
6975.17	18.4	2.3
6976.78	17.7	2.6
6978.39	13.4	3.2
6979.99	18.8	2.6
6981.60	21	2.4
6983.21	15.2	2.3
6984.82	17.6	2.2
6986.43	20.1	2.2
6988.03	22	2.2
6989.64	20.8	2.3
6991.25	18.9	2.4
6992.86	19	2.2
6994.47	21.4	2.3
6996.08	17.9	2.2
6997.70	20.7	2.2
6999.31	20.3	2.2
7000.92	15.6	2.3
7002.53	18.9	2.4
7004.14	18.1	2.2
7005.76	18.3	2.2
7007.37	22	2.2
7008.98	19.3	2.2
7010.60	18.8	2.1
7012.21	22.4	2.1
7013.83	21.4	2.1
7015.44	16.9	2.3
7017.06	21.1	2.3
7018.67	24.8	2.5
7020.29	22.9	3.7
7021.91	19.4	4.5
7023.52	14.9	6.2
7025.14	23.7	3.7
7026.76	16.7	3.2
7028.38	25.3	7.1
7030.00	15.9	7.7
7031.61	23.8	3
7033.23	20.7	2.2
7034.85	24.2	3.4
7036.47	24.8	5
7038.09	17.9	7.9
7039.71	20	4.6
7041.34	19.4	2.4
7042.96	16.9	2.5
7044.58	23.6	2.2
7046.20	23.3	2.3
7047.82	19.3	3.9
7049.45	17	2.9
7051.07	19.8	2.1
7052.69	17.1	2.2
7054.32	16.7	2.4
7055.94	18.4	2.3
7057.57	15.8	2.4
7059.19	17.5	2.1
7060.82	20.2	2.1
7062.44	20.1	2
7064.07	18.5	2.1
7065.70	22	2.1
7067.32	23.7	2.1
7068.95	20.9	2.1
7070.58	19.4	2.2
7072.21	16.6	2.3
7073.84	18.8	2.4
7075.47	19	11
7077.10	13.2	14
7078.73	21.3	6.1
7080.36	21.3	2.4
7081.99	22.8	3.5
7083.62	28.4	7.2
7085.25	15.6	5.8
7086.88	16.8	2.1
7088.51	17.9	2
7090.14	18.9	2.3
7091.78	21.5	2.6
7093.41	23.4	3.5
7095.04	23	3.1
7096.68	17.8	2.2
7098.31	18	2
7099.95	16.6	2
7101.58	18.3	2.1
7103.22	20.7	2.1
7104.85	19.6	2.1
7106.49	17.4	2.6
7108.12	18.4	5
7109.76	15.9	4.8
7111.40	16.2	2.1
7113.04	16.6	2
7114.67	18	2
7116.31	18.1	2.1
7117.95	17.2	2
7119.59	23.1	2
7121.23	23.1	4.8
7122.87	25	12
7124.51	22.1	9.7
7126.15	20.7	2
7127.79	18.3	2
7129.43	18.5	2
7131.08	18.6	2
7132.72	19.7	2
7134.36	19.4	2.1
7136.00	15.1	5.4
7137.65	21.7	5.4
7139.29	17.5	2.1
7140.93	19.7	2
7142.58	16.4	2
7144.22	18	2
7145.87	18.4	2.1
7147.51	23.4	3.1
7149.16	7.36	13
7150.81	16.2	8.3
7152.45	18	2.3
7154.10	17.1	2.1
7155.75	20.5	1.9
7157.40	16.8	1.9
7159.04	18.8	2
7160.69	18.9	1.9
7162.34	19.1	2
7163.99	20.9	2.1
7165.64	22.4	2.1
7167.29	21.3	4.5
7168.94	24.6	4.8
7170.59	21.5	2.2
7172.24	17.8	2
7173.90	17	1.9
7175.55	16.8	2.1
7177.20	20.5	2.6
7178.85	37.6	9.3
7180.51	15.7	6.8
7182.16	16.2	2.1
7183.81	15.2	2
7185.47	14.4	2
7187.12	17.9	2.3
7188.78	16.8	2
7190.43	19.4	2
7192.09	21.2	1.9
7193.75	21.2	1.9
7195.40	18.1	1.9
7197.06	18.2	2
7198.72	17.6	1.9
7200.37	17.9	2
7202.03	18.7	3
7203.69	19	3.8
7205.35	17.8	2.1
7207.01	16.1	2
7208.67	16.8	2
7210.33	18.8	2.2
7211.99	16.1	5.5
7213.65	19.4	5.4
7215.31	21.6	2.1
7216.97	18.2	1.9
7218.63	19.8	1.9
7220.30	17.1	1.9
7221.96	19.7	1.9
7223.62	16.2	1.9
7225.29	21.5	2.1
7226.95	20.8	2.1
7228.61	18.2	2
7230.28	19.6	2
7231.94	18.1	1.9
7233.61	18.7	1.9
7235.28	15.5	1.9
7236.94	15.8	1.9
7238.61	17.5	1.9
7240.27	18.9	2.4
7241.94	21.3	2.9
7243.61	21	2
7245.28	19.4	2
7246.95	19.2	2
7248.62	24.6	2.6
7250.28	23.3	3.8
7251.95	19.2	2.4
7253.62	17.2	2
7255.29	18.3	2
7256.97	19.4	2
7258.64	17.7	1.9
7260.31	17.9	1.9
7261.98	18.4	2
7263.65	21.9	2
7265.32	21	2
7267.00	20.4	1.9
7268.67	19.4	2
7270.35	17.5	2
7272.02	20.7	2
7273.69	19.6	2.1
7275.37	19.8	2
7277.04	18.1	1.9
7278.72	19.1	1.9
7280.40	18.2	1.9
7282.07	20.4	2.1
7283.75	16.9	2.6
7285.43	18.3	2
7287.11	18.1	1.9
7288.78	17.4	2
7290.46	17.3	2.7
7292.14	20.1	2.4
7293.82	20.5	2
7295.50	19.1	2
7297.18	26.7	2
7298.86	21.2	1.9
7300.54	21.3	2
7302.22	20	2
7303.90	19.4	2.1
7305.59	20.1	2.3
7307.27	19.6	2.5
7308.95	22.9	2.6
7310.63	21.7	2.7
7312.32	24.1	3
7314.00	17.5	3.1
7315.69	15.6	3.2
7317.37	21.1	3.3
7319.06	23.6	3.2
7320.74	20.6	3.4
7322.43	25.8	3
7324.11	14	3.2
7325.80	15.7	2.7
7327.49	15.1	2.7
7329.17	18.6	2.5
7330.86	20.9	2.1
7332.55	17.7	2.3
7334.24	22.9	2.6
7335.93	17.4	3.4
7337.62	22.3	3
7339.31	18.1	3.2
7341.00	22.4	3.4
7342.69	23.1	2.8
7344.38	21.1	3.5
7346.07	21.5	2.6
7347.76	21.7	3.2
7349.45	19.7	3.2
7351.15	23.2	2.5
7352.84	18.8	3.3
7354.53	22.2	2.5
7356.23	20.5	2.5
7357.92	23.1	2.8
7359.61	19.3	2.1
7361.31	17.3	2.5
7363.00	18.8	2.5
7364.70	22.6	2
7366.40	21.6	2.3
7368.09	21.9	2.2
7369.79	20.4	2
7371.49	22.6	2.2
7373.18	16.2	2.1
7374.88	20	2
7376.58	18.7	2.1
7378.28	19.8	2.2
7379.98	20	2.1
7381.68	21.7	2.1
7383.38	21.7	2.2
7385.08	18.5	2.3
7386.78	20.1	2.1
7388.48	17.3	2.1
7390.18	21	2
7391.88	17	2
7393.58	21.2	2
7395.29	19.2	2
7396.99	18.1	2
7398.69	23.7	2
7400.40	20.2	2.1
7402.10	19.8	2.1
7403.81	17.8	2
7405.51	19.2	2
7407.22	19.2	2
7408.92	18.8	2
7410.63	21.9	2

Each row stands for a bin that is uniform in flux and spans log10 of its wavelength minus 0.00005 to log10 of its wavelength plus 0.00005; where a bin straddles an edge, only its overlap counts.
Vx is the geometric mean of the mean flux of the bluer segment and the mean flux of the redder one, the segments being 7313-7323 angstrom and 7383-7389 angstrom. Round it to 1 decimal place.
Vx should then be 20.0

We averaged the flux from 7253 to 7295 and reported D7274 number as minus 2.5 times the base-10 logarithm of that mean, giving -3.194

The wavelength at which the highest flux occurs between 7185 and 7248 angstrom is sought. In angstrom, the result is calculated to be 7215.31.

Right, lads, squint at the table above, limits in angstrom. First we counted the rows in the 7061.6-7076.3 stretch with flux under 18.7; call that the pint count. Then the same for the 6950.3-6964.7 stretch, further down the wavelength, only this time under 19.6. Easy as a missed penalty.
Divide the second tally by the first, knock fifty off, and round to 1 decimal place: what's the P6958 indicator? -48.0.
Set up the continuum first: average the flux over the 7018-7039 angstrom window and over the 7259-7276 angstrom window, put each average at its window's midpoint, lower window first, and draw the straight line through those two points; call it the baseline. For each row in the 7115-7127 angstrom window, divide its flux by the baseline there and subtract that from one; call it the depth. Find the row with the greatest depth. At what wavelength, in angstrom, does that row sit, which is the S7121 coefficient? 7117.95 angstrom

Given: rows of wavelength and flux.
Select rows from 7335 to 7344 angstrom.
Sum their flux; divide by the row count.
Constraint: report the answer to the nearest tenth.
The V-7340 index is 20.7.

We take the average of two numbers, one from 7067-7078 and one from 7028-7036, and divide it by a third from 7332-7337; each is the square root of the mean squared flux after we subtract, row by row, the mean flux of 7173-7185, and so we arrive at 1.4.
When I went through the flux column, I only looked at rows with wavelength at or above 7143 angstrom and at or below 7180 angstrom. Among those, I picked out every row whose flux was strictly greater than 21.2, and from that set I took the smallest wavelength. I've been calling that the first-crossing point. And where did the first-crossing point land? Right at 7147.51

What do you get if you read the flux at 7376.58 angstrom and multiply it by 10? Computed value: 187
